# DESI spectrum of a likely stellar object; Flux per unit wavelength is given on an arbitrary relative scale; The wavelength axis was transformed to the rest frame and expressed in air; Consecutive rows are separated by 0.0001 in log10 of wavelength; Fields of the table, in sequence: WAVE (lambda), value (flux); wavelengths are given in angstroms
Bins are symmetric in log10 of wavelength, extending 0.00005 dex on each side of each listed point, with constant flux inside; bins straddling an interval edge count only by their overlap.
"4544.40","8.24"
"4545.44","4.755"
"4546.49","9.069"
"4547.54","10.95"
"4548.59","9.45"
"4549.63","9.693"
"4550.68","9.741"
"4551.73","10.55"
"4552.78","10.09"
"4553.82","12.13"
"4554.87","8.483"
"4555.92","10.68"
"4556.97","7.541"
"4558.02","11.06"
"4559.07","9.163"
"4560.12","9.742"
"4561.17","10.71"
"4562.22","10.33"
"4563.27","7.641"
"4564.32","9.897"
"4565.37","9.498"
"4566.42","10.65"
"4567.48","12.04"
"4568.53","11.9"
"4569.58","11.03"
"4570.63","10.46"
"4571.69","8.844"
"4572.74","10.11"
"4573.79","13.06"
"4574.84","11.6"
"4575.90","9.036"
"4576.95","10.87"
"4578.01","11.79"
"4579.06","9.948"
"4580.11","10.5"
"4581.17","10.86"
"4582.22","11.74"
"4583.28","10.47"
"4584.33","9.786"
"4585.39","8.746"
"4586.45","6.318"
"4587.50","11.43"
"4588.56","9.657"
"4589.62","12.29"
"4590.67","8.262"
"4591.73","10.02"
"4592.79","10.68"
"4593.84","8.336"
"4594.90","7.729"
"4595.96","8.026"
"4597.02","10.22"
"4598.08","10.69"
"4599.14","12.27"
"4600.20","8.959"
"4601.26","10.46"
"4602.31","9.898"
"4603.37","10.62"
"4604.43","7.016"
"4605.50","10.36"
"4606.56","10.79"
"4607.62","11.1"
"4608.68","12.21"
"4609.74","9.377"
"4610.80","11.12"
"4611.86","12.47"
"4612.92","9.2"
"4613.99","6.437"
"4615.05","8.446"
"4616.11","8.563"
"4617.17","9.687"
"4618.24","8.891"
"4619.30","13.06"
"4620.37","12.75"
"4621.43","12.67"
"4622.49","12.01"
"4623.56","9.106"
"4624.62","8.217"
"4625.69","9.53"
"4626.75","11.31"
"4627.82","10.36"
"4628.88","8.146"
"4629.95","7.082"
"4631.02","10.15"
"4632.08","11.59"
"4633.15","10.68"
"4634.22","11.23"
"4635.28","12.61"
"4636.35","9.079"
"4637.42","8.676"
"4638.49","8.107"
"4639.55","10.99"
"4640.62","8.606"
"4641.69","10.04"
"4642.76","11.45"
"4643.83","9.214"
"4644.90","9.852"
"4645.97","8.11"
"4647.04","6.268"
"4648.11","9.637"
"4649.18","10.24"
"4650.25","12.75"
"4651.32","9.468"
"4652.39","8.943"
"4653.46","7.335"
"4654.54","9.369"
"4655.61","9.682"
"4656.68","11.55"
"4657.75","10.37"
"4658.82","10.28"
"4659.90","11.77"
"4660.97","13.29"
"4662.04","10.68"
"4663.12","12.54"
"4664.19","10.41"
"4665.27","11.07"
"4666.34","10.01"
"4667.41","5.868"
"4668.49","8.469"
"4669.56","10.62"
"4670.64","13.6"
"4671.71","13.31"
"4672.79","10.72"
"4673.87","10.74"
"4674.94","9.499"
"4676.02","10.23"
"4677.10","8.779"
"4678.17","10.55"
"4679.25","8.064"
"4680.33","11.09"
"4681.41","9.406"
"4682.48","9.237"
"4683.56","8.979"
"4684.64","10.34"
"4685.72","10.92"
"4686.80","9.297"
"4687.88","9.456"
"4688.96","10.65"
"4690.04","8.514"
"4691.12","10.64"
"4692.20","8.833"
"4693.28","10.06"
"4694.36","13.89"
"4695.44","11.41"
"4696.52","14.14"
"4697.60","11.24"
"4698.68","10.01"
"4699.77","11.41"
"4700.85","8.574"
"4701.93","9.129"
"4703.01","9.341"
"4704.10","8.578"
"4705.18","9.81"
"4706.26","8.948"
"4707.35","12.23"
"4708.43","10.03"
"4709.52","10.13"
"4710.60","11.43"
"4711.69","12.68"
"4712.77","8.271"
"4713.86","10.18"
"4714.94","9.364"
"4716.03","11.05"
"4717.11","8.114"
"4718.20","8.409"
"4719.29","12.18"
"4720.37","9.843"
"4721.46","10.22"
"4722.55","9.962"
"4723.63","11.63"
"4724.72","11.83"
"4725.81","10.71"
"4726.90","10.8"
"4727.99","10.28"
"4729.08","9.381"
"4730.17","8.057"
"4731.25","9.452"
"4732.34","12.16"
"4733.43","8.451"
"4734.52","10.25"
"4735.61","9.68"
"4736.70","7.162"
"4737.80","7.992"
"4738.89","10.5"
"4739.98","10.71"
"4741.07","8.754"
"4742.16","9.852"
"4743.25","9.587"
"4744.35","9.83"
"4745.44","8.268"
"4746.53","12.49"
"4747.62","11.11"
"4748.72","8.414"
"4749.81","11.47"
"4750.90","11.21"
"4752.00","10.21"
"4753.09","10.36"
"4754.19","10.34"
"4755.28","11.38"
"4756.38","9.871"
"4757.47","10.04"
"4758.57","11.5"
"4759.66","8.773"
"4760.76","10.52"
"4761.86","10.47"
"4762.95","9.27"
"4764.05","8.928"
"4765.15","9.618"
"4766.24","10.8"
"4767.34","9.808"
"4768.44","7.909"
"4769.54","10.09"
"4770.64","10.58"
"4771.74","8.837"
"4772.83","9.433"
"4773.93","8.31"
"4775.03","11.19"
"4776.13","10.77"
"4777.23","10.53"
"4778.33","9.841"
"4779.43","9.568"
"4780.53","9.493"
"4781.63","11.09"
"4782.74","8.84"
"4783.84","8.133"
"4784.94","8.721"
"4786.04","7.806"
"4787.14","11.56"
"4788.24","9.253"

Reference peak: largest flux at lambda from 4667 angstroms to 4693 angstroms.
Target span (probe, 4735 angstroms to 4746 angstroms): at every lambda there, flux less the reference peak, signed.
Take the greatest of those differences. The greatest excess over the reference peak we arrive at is -2.9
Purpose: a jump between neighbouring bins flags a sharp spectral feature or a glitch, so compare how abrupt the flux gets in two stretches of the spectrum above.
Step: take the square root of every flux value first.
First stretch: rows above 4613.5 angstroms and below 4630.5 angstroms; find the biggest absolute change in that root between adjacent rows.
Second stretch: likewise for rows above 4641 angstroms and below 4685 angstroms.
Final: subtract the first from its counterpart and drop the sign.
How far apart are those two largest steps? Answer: 0.11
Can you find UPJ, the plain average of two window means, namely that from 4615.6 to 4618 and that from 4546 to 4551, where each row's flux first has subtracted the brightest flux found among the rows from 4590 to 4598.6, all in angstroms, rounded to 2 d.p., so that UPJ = -1.24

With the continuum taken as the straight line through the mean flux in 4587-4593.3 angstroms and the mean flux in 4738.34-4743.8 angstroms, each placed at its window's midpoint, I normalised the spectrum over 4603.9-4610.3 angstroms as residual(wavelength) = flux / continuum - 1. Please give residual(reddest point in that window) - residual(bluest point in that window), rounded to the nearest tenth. 0.2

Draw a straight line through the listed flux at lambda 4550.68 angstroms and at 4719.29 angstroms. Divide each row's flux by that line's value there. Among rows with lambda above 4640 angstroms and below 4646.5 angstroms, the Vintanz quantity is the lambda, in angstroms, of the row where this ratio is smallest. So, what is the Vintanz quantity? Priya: 4645.97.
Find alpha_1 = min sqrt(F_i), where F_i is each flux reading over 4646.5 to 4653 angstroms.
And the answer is 2.50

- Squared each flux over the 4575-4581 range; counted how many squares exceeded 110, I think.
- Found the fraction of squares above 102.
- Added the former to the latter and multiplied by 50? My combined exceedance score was 180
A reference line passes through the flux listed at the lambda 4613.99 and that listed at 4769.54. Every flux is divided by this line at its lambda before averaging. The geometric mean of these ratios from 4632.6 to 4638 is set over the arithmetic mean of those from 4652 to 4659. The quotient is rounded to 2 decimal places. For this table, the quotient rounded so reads 1.15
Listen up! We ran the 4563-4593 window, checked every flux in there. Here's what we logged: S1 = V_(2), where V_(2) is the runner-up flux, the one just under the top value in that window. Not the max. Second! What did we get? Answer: 12.29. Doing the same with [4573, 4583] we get 11.79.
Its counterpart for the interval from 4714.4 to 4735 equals 12.16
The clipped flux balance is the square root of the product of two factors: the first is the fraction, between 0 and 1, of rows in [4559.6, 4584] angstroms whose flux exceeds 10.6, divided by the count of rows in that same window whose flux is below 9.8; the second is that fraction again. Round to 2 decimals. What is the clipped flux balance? 0.21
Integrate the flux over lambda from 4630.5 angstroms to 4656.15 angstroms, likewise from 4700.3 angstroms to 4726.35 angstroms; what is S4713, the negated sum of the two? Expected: -513.6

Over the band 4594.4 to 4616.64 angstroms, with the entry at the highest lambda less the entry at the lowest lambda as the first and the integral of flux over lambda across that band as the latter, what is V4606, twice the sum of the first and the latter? 438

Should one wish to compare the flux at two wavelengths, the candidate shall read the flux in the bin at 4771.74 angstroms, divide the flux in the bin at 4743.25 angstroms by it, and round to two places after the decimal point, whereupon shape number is 1.08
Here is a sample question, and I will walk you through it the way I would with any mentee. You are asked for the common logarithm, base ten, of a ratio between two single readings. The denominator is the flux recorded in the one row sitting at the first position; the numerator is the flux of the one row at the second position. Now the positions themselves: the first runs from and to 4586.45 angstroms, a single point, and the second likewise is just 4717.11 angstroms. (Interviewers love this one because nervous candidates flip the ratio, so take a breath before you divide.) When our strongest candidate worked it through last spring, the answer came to 0.11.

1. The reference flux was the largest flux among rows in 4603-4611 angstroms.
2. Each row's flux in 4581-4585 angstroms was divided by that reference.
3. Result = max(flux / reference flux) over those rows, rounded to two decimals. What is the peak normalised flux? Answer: 0.96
